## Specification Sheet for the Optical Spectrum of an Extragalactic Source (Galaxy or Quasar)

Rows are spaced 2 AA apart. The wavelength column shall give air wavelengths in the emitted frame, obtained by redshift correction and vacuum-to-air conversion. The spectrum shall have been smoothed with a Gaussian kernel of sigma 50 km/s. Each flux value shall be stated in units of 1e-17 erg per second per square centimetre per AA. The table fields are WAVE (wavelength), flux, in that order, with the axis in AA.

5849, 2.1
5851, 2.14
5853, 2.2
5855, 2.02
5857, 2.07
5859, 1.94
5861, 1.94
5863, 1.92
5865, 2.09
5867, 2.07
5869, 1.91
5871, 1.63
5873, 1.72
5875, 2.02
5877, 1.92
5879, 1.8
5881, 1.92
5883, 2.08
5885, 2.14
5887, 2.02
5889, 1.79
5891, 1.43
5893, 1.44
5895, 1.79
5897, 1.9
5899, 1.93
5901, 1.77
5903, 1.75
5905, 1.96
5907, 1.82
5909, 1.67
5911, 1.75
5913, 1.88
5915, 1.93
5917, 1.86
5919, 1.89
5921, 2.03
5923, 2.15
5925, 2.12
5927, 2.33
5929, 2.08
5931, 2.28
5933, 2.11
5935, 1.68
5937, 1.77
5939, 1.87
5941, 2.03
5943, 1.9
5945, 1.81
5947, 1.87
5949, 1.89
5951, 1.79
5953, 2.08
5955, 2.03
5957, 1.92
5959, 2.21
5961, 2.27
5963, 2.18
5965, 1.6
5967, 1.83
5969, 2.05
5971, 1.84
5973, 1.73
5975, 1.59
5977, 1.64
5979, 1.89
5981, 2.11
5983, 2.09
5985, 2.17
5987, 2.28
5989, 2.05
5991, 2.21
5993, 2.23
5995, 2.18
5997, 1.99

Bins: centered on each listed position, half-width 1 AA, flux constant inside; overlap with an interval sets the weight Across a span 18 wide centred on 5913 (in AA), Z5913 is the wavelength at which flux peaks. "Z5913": 5921 AA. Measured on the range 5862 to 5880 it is 5865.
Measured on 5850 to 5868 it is 5853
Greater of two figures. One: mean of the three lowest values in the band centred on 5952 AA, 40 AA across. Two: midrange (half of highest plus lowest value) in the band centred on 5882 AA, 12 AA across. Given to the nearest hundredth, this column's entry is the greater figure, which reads 1.97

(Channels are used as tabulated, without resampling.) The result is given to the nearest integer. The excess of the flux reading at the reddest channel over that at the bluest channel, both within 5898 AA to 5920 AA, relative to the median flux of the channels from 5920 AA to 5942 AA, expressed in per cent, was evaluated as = -2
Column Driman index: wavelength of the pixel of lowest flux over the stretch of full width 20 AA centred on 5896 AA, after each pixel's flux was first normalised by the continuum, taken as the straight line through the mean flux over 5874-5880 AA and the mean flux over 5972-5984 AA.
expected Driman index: 5891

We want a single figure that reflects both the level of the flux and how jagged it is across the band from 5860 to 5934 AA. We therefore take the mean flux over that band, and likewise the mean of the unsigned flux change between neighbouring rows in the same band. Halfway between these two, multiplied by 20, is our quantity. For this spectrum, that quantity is 20.5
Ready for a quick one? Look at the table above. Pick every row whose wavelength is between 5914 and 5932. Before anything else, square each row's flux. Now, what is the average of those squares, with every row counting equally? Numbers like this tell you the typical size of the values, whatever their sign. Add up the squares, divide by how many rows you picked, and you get 4.3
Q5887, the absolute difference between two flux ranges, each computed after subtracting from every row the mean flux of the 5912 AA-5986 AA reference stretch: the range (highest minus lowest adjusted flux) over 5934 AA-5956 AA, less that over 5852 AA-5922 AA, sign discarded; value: 0.37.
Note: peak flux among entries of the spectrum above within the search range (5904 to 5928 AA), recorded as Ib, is 2.33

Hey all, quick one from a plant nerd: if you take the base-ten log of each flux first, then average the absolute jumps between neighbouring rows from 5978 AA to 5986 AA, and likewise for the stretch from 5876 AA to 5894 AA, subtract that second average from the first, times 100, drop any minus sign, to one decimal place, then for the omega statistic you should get 1.2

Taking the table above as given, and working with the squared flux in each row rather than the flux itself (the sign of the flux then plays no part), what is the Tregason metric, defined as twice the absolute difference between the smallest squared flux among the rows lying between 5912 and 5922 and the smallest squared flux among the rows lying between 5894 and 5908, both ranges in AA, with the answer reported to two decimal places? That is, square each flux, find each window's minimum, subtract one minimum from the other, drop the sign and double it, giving 0.79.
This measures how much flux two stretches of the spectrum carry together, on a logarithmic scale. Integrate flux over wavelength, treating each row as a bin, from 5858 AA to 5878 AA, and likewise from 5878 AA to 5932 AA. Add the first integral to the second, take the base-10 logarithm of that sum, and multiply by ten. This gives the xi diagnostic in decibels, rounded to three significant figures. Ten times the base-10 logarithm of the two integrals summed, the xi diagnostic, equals 21.5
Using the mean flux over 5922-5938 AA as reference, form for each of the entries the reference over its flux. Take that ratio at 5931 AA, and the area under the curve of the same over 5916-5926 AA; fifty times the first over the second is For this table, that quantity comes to 4.4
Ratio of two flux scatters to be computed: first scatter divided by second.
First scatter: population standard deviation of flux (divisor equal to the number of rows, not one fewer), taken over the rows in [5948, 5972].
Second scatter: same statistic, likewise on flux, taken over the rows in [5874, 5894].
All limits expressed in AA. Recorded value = 0.80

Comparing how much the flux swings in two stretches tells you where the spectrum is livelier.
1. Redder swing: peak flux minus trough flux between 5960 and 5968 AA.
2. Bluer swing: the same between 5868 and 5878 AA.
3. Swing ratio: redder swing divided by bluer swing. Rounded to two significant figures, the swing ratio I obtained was 1.7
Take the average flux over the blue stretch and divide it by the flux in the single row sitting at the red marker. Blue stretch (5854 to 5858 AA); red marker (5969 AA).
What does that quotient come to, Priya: 1.00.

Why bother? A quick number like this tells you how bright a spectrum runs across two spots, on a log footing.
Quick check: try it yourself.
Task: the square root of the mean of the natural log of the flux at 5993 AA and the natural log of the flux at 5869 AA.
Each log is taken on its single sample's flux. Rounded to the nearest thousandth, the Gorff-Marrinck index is 0.851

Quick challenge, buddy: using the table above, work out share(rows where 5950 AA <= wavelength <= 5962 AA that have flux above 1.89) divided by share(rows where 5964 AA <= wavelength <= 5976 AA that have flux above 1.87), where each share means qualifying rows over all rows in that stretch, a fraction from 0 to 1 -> 5.0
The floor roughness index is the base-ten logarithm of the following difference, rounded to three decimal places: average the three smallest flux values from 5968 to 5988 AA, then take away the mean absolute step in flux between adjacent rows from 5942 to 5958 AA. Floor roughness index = 0.190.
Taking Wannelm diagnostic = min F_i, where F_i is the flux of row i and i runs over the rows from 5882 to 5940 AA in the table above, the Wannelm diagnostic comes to 1.43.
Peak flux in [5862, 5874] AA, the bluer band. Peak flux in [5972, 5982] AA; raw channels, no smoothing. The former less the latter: 0.0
